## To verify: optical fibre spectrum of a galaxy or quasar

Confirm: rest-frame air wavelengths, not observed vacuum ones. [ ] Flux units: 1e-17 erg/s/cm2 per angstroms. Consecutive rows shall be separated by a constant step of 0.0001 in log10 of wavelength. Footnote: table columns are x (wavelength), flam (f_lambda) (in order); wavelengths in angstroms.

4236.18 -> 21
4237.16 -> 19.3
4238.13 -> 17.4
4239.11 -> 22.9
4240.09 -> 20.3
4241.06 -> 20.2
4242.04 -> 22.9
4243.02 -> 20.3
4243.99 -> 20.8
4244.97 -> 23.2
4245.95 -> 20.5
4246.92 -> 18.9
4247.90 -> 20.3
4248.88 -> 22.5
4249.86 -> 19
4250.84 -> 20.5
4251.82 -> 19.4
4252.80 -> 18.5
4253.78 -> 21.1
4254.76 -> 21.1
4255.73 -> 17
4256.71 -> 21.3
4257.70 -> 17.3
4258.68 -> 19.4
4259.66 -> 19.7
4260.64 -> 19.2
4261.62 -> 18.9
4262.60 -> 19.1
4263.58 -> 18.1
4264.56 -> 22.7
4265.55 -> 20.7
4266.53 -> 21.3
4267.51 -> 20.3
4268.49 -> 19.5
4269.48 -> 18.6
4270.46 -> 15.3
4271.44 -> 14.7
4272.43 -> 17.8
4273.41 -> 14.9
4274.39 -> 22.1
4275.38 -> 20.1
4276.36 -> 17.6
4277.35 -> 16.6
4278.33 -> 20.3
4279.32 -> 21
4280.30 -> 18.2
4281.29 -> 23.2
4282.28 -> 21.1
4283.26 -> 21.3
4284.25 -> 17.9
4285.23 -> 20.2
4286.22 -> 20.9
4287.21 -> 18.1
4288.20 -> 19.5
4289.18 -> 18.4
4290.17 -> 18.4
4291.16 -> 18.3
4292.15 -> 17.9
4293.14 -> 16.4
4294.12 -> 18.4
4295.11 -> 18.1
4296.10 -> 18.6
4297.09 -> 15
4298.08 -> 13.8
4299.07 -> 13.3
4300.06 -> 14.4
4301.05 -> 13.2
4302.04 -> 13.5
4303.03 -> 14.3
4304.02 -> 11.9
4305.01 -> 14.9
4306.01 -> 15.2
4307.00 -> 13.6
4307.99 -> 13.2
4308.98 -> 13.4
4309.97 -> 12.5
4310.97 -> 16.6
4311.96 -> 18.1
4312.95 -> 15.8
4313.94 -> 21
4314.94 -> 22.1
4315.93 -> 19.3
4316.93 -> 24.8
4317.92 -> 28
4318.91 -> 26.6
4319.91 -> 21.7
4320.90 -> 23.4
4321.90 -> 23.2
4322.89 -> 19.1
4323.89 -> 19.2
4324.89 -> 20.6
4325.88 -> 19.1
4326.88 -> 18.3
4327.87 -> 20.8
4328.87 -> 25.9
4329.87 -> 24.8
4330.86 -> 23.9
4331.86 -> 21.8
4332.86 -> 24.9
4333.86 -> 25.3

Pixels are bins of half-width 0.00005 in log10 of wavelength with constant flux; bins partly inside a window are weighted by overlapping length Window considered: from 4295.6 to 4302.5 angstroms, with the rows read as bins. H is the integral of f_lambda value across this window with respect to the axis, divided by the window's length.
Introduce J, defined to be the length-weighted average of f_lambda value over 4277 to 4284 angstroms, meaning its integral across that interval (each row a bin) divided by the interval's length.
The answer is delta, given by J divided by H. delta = 1.39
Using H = 14.5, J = 20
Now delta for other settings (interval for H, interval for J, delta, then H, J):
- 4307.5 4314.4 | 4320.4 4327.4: 1.29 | 15.8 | 20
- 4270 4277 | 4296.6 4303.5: 0.80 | 17.5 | 14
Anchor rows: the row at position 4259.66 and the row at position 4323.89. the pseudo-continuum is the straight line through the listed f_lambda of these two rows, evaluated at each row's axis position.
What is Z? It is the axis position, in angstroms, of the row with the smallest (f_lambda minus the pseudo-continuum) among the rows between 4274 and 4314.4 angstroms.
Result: 4304.02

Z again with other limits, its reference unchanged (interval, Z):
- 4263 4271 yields 4270.46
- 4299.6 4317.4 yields 4304.02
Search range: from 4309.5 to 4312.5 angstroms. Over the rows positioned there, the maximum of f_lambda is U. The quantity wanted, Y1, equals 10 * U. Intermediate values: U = 18.1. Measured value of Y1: 181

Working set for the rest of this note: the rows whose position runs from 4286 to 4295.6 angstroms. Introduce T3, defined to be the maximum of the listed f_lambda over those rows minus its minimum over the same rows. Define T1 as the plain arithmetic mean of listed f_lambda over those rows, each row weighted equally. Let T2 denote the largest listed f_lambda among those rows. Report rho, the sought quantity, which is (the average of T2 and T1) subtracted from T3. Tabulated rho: -15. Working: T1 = 18.4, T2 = 20.9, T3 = 4.5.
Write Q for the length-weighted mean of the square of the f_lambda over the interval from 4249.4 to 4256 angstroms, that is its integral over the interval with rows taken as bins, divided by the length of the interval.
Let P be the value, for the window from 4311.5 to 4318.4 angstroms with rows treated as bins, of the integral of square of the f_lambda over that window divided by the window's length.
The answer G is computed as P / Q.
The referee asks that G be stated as 1.21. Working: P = 468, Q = 386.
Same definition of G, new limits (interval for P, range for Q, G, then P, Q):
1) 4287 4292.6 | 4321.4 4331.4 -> 0.73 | 341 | 469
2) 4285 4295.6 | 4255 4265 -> 0.92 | 346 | 375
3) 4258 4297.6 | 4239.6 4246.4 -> 0.81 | 363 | 450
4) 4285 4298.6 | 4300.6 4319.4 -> 1.01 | 325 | 322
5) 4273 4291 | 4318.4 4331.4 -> 0.77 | 382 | 494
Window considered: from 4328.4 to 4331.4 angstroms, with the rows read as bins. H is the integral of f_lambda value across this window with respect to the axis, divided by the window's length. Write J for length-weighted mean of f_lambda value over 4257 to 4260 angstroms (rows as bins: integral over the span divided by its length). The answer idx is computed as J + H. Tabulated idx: 44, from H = 25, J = 18.9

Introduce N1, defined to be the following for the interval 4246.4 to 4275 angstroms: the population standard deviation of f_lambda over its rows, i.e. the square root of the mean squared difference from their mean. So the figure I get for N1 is 2.0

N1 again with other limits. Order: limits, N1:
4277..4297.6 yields 1.9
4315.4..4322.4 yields 2.7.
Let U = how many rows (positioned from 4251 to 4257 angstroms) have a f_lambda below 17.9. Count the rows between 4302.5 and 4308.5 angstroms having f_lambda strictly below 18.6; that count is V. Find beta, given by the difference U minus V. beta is -5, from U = 1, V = 6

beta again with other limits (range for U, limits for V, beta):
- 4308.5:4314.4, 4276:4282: 1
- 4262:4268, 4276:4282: -3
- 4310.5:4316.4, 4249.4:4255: 1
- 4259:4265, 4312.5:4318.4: -1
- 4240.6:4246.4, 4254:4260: -2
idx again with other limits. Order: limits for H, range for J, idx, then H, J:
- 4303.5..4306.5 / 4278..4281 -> 34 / 14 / 20.0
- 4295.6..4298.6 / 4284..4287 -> 35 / 16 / 19.7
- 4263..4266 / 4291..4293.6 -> 38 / 20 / 17.4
